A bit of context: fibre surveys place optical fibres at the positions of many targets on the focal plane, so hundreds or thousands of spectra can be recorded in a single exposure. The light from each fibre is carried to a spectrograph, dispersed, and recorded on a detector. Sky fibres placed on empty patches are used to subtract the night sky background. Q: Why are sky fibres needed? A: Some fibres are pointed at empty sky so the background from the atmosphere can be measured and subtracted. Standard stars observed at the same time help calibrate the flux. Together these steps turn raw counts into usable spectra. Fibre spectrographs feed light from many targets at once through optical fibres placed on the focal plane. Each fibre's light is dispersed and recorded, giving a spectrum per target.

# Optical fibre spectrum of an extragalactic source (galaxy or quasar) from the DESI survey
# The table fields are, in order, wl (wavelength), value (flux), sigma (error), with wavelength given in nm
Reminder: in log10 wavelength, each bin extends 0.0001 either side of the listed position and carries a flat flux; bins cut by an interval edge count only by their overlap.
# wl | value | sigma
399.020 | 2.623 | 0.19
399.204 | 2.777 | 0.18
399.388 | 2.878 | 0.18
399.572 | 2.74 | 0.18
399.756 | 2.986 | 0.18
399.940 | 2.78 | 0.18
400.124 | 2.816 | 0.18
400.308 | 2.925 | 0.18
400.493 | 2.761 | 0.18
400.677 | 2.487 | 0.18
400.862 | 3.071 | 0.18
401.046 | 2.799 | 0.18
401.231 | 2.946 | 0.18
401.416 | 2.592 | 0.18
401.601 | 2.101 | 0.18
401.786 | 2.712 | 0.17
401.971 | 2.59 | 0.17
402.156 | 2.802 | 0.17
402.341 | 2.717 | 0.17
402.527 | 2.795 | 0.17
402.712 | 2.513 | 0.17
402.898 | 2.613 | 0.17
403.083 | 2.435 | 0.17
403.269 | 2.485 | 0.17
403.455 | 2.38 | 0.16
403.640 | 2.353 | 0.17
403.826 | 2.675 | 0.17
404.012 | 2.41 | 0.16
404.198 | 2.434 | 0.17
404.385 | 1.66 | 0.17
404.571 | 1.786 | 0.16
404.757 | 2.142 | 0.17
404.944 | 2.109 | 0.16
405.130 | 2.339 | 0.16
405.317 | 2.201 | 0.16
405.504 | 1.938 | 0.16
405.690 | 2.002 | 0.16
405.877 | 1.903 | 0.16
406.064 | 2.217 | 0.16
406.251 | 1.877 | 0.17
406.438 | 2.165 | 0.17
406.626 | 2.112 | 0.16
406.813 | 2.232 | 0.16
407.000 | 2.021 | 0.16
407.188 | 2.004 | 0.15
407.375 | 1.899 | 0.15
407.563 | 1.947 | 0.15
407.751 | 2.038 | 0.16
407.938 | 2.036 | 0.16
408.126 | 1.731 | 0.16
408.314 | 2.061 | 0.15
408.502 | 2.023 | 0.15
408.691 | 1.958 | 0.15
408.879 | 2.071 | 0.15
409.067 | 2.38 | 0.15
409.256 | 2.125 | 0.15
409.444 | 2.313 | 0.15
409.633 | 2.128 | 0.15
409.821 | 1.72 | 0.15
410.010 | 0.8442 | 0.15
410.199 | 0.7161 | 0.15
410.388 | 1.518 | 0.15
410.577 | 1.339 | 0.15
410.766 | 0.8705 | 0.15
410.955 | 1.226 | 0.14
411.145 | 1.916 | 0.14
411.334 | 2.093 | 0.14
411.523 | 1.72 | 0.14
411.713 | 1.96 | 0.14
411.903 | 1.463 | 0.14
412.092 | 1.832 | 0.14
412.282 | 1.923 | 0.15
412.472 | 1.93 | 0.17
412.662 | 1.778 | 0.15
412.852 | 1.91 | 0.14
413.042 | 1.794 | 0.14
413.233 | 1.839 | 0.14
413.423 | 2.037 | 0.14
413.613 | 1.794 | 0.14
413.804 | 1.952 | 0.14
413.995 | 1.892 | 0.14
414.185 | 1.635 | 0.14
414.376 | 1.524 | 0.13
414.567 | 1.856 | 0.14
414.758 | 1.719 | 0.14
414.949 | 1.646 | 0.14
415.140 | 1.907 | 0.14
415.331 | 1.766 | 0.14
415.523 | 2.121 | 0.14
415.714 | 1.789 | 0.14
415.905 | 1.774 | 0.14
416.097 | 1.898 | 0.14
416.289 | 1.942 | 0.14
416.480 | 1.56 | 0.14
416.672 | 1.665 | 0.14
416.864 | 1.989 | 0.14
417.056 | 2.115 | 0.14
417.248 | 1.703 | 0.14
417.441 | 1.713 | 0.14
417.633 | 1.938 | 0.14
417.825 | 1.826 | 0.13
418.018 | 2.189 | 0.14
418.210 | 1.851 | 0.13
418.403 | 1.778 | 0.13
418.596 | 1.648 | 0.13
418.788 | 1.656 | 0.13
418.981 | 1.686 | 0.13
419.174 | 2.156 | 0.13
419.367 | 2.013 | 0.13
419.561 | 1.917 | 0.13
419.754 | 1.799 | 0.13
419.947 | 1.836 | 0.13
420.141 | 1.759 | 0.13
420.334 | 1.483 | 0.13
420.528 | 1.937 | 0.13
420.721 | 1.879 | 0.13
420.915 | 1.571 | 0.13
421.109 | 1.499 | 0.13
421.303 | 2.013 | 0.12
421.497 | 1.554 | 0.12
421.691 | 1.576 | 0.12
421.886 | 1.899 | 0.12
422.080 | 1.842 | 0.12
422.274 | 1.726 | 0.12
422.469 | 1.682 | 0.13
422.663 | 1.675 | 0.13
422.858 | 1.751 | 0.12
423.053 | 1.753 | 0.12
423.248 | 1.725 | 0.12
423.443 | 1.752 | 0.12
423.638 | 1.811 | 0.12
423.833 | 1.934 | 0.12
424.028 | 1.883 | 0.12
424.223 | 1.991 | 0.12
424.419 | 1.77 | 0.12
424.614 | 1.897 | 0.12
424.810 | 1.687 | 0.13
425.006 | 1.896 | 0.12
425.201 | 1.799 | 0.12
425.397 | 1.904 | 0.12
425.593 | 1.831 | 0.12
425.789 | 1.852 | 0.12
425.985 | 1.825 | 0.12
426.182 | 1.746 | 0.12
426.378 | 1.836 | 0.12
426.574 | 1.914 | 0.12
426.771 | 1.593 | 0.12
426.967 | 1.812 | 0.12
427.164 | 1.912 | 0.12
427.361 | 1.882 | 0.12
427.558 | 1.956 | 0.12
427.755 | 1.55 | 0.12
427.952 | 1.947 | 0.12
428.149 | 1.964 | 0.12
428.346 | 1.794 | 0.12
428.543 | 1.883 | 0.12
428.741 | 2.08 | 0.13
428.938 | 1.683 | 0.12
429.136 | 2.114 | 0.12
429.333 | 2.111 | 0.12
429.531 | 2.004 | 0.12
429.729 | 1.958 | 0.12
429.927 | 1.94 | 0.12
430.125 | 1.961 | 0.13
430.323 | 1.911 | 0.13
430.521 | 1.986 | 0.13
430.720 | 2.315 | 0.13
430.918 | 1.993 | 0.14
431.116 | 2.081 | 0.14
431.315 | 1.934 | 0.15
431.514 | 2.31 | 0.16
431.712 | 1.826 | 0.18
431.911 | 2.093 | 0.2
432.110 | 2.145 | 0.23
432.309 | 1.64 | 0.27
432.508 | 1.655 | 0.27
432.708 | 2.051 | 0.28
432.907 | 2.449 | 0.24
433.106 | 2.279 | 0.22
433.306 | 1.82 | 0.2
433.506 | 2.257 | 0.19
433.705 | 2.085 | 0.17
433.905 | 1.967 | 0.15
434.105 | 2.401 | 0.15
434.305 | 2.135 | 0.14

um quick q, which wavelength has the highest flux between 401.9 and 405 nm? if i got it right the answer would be 402.156 nm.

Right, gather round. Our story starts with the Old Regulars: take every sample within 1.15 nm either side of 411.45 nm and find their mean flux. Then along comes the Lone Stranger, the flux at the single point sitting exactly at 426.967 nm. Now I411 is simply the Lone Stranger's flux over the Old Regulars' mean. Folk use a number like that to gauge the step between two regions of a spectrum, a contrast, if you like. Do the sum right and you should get 1.10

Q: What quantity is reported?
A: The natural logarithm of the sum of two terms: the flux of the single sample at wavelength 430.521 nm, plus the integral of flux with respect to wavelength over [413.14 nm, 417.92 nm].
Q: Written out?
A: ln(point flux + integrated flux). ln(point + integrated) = 2.37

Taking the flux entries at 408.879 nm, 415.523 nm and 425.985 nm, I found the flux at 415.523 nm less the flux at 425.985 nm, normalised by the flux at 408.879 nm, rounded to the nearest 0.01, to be 0.14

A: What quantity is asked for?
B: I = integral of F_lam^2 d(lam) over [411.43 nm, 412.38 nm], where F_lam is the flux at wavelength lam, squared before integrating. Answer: 3.0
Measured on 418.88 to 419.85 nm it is 3.6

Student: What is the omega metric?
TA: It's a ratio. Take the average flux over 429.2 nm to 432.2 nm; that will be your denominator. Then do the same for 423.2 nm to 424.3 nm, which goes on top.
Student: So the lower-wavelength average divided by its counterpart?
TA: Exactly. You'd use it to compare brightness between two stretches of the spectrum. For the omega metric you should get 0.91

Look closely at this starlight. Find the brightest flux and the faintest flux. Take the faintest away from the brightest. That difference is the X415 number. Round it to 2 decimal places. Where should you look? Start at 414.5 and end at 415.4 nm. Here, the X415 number 0.26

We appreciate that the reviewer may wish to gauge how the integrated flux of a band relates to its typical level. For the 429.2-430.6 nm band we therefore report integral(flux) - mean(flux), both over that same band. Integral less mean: 1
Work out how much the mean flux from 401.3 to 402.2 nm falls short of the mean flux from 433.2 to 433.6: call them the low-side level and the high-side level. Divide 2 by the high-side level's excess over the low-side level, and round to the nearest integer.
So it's -4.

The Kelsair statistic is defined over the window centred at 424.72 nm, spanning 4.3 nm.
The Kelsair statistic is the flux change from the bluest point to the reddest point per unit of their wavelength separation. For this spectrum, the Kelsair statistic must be -0.020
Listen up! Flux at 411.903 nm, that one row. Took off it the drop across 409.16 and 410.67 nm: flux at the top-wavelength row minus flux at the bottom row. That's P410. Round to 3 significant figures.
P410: 2.25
